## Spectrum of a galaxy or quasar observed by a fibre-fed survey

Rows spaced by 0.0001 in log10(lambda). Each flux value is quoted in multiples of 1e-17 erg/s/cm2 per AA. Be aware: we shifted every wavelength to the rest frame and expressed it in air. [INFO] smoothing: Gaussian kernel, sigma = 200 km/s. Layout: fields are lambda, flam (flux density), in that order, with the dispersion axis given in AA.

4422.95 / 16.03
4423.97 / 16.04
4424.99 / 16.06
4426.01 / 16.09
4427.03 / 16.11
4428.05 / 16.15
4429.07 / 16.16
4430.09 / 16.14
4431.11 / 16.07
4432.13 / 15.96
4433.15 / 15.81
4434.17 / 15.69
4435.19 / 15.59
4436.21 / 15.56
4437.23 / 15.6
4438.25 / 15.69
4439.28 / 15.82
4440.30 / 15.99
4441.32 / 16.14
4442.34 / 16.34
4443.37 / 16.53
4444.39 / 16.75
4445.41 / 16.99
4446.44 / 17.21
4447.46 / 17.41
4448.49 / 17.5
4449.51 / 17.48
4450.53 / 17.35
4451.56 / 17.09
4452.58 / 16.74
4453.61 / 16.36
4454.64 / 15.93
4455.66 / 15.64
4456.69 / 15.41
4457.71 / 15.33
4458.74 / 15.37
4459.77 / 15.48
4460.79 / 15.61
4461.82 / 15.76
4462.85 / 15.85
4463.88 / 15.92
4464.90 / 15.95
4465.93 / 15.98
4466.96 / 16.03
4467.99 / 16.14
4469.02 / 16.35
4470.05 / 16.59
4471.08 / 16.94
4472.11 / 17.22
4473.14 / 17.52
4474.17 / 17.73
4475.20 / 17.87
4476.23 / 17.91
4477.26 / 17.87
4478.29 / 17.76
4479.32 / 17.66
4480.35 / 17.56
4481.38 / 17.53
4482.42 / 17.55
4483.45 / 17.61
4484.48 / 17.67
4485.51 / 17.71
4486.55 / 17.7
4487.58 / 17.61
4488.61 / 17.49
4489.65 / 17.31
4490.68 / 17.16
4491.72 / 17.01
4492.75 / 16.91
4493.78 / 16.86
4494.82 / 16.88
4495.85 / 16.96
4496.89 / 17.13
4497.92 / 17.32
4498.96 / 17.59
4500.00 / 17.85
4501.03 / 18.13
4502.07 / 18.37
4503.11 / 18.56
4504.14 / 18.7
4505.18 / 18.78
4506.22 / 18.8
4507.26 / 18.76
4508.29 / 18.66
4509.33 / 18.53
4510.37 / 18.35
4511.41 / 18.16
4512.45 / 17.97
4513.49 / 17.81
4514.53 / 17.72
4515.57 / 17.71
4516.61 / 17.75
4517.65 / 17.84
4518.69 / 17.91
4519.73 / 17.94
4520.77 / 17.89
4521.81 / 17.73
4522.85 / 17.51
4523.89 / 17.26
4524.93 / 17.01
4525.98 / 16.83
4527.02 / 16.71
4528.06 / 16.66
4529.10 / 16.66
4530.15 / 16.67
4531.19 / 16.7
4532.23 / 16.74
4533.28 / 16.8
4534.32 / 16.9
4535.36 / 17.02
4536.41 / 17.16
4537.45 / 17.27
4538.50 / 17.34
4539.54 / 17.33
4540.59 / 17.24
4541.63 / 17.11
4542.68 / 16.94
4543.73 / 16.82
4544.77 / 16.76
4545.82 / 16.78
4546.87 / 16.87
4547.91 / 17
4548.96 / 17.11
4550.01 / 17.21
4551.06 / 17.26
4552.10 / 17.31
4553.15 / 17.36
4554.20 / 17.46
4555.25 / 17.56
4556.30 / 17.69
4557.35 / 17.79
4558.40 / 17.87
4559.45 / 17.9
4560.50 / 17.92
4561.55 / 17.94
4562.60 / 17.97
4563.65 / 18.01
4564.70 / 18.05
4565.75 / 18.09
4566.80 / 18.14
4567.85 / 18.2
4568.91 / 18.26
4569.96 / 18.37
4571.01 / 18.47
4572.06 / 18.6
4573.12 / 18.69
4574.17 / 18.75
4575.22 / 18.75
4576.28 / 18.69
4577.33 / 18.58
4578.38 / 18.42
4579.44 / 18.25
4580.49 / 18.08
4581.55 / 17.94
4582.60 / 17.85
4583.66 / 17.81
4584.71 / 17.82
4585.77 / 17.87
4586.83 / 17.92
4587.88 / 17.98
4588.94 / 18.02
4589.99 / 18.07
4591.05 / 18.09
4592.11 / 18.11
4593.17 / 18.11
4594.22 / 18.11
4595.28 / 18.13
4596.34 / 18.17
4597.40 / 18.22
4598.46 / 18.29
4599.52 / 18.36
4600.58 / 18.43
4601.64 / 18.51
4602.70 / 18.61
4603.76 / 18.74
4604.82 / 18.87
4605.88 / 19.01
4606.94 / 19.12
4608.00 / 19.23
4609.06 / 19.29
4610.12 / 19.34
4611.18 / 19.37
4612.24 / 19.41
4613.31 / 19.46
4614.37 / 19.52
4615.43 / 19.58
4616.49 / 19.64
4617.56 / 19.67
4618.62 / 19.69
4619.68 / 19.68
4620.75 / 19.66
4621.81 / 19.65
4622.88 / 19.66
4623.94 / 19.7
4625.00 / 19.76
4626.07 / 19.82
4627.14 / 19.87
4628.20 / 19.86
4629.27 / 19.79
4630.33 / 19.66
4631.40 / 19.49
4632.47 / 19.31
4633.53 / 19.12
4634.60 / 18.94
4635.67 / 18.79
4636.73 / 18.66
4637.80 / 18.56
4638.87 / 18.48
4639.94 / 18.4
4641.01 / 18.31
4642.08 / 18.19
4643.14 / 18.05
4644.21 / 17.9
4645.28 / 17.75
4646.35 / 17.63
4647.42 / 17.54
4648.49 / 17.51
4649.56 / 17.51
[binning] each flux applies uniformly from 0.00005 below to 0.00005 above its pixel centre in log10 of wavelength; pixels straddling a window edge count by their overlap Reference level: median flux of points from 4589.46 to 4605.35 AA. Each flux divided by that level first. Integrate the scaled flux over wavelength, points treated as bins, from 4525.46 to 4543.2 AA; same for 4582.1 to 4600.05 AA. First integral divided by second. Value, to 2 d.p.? 0.93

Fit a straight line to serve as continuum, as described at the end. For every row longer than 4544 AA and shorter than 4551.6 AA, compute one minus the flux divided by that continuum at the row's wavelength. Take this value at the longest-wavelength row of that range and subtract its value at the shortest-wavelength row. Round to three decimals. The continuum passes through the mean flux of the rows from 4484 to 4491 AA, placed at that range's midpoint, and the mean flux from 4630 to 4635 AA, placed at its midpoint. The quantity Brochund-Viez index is -0.023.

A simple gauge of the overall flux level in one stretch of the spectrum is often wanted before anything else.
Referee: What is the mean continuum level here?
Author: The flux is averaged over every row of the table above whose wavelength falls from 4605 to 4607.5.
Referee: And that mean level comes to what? 19.1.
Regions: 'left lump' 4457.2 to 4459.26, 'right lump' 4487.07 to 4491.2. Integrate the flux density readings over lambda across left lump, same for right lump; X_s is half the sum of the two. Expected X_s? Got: 52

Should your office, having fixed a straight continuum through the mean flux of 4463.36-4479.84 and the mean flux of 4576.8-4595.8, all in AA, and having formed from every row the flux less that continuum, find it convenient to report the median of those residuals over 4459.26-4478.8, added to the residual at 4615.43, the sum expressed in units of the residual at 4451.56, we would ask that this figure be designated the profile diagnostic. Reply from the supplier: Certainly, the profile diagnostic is 2.0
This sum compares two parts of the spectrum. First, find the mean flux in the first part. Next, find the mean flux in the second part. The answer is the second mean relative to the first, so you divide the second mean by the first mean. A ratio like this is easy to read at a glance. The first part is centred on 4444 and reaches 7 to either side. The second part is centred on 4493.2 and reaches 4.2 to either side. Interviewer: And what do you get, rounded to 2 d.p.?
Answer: 1.02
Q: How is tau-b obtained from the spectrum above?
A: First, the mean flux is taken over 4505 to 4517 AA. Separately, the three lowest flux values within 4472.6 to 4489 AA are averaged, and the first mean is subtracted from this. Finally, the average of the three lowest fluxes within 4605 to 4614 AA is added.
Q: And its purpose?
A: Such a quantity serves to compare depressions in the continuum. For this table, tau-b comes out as 18.4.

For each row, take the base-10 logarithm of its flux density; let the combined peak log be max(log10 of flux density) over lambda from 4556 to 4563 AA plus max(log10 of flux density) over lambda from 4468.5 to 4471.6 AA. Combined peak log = 2.48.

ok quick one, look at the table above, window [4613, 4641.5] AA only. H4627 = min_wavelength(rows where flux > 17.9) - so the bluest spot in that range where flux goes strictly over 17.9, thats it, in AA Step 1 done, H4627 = 4613.31 AA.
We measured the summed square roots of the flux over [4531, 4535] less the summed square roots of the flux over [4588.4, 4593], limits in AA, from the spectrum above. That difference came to -0.62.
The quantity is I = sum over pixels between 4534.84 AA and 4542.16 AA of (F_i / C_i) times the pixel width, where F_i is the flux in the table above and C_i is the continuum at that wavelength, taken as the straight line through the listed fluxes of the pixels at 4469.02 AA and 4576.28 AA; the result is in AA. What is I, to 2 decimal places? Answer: 7.05 AA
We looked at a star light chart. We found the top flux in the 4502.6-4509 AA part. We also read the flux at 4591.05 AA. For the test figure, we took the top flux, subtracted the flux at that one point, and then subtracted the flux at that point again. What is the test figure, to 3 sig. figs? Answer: -17.4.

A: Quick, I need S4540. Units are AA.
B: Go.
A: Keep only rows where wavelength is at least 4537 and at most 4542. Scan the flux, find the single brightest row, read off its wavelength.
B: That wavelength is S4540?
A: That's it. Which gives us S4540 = 4538.50 AA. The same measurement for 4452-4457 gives 4452.58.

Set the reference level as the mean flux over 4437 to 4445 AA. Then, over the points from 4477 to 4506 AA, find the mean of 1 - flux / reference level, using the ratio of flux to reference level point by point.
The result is -0.09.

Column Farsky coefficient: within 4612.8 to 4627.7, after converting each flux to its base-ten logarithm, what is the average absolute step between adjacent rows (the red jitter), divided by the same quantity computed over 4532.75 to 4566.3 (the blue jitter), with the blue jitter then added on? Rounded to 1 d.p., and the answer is 0.4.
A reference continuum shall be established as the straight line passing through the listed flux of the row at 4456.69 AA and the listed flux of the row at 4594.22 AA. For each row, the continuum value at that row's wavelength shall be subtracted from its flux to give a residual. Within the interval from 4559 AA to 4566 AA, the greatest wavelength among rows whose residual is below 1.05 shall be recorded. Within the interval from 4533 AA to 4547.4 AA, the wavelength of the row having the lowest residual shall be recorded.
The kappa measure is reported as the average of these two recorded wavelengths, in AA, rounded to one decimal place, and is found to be 4555.8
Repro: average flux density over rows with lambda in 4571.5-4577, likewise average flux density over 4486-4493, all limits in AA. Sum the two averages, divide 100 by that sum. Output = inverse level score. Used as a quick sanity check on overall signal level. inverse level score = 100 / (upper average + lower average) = 2.78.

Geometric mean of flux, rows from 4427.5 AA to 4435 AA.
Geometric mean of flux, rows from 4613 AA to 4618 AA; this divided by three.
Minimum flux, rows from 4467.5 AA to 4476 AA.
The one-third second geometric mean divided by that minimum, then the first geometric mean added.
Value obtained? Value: 16.4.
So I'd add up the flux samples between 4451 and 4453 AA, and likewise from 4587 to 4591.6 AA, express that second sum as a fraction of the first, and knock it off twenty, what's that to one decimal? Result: 17.9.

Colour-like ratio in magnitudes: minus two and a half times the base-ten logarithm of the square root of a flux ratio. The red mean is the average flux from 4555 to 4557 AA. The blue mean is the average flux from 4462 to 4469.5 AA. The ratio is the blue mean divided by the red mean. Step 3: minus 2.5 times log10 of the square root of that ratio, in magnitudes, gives 0.05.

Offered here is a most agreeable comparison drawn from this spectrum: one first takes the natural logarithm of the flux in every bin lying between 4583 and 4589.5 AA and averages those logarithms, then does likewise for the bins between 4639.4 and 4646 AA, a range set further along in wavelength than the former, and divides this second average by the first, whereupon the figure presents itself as 1.004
